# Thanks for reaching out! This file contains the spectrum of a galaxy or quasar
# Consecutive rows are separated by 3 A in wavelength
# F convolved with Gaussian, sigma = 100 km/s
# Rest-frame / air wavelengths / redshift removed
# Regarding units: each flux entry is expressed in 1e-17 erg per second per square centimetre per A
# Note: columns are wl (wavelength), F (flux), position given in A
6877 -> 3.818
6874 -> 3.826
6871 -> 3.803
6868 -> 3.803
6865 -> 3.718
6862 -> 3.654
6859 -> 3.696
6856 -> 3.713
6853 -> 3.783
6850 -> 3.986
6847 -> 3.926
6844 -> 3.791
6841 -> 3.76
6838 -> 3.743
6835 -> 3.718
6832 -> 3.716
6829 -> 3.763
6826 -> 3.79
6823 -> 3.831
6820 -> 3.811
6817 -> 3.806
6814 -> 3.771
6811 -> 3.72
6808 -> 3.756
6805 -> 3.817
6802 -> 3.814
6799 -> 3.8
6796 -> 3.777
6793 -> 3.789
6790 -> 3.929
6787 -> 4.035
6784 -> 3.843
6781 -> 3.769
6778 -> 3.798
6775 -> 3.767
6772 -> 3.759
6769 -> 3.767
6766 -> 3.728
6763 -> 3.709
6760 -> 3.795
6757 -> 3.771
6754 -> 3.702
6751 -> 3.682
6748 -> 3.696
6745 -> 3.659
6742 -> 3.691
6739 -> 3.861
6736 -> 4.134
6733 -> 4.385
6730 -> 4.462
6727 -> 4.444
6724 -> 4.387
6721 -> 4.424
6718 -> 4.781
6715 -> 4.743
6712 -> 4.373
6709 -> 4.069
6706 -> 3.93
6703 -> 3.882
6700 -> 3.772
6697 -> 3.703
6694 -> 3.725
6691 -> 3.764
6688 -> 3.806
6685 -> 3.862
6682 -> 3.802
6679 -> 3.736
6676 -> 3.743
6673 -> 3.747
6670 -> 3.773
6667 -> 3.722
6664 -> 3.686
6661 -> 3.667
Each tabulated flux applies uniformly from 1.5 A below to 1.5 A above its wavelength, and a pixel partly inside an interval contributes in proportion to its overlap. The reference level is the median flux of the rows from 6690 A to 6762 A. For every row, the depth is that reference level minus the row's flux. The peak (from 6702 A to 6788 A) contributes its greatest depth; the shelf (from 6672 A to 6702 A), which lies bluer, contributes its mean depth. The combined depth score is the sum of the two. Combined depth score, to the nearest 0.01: 0.32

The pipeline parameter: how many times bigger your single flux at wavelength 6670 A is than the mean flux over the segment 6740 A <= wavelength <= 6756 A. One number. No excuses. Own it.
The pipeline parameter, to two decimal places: 1.02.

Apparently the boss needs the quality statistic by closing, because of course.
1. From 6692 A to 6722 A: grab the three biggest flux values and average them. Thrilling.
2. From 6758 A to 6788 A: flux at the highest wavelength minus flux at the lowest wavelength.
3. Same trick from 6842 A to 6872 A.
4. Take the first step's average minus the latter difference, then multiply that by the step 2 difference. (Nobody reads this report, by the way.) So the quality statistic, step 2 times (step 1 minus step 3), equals 1.1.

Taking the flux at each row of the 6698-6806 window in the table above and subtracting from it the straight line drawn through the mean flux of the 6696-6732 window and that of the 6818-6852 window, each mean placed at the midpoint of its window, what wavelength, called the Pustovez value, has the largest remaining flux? 6718 A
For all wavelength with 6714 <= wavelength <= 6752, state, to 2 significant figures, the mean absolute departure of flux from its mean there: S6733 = 0.36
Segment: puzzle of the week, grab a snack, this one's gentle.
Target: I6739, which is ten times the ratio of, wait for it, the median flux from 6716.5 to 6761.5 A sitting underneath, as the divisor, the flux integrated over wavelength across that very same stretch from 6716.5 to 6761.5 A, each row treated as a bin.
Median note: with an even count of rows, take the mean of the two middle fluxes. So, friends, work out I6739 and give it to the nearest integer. 473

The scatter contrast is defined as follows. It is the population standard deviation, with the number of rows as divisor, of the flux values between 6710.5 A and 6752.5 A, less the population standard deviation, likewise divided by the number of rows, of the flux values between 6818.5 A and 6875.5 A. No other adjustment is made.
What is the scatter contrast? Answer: 0.31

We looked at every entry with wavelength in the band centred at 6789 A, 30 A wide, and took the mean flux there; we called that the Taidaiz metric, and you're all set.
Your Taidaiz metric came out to 3.83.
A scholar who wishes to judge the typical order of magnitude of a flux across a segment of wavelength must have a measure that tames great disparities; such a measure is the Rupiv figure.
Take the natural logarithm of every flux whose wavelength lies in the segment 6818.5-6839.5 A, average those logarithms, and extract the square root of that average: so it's 1.15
